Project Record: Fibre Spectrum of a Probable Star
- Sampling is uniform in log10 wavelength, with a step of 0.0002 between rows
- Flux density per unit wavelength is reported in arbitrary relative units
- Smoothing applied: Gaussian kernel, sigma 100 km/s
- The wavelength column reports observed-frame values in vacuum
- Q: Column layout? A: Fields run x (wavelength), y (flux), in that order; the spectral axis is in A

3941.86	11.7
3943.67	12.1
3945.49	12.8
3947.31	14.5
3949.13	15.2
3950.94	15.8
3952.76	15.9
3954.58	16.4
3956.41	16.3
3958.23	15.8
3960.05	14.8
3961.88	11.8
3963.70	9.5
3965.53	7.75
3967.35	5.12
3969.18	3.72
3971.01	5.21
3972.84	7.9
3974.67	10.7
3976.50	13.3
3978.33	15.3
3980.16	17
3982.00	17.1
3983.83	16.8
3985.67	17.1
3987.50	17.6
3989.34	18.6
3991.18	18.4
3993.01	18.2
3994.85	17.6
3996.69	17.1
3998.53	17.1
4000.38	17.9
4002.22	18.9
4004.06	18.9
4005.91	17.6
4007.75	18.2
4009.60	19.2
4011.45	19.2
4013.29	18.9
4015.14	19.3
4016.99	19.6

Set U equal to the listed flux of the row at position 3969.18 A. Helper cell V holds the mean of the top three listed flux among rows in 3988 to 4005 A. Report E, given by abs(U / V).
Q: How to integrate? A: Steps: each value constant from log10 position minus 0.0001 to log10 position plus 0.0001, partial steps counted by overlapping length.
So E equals 0.20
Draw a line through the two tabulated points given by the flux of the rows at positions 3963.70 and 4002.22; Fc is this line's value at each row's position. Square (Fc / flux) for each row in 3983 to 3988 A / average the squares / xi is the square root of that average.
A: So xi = 0.87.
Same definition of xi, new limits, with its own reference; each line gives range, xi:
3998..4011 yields 1.06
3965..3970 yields 2.18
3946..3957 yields 0.42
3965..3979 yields 1.73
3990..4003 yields 0.98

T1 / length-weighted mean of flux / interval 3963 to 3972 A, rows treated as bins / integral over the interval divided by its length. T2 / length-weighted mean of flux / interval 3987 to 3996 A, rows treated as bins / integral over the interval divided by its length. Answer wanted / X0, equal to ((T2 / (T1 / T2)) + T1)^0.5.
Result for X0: 7.7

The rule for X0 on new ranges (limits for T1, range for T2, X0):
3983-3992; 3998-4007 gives 6.0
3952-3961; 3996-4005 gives 6.0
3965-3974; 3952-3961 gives 6.9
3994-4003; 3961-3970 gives 4.6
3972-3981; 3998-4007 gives 6.2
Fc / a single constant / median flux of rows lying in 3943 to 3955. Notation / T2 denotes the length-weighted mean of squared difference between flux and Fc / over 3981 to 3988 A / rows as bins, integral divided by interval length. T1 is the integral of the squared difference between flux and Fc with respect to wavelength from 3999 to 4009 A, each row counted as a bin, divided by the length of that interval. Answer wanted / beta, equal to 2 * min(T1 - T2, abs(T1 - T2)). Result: 12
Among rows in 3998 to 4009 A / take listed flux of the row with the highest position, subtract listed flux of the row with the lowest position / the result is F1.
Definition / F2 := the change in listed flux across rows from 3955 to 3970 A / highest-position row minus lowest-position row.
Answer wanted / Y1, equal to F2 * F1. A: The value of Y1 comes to -13.8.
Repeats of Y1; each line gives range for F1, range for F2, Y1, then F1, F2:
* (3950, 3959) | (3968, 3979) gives 0.0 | 0.0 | 12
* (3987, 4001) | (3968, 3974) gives 1.3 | 0.3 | 4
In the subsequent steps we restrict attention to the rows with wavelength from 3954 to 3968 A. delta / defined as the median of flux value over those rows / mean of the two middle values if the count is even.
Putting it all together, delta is 13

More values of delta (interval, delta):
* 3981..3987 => 17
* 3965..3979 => 8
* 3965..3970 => 5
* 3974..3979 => 13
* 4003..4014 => 19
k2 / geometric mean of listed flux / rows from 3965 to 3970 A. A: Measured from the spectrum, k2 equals 5.3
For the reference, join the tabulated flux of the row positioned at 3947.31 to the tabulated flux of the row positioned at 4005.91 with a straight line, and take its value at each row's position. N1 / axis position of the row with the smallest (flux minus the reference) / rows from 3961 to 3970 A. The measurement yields 3969.18 A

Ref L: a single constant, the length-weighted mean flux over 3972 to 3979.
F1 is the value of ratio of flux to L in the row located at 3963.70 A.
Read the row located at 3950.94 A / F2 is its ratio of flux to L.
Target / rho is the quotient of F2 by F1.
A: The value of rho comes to 1.66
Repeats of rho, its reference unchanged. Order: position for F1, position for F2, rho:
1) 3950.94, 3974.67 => 0.68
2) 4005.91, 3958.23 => 0.90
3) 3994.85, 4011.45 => 1.09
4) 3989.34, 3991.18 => 0.99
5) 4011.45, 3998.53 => 0.89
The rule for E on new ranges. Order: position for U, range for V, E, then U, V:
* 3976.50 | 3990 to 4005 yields 0.71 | 13.3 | 18.7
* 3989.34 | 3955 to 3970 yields 1.19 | 18.6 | 15.6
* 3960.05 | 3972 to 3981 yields 0.97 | 14.8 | 15.2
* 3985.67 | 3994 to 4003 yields 0.94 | 17.1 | 18.1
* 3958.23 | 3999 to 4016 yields 0.82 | 15.8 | 19.2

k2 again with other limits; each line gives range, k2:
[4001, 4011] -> 18.6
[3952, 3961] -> 15.8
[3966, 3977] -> 6.9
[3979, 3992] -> 17.5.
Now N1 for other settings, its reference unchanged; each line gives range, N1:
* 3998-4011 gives 3998.53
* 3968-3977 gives 3969.18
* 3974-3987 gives 3974.67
